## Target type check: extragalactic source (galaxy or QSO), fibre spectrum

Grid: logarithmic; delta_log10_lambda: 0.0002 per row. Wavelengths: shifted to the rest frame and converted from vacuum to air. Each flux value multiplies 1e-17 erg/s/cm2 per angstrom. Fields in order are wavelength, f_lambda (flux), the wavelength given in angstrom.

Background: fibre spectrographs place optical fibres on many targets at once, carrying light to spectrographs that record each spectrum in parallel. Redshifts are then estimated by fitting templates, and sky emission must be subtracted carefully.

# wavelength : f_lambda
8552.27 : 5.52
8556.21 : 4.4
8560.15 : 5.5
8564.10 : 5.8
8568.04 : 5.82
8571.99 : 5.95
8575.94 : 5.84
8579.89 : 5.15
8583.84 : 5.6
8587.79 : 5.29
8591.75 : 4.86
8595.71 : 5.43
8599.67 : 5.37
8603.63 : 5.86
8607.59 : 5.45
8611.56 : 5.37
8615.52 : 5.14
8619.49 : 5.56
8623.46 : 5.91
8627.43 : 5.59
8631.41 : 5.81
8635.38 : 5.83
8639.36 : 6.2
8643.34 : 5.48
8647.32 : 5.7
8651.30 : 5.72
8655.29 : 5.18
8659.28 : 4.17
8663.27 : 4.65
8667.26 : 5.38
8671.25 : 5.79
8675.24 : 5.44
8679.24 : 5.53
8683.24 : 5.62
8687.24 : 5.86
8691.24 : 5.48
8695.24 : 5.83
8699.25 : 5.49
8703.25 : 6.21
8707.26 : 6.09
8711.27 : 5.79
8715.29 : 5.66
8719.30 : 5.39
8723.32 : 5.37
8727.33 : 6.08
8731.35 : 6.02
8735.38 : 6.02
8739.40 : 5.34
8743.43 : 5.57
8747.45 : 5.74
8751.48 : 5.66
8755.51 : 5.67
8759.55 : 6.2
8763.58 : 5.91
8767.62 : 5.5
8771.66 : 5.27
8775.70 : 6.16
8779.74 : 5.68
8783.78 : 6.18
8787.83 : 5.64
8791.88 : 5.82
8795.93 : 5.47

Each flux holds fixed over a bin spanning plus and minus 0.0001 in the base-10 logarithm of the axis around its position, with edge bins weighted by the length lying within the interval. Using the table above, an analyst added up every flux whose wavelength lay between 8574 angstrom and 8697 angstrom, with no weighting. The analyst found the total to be 170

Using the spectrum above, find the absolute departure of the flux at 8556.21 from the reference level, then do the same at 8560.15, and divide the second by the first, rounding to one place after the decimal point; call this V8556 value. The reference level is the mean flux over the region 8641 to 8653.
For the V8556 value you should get 0.1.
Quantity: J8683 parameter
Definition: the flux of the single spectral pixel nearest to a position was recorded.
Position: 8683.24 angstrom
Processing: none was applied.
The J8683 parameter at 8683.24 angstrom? 5.62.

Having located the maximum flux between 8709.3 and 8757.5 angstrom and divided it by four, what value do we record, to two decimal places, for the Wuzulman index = 1.52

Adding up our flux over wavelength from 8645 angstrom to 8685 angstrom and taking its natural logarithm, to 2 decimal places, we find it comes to 5.36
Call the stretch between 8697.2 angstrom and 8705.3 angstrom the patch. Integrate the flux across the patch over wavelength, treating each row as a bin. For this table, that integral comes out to 47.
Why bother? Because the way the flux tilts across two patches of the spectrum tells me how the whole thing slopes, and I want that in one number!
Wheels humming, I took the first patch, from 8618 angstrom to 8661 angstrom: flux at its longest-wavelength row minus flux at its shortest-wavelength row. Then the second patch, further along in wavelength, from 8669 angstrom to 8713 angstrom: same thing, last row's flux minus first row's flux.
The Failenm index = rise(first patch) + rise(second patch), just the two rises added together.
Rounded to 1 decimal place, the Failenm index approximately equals -1.4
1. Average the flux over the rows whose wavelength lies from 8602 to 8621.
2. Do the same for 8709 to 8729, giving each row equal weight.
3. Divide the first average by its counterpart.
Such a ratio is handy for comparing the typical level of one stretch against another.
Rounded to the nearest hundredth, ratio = 0.97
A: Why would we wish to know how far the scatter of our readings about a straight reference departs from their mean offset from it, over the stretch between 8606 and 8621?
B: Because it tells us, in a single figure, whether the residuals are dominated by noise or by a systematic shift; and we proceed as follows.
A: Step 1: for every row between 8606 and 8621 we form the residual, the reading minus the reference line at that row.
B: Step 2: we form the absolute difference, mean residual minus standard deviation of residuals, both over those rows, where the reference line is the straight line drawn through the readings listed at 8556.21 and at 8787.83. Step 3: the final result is 0.5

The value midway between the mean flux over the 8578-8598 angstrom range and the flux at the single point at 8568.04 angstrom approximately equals 5.54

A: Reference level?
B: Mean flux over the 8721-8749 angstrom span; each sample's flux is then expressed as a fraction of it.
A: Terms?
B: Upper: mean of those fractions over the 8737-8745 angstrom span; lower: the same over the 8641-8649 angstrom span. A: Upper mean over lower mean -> 0.98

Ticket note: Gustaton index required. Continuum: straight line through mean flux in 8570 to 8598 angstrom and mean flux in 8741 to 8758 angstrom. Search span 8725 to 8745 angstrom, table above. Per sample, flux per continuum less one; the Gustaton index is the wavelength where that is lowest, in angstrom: 8739.40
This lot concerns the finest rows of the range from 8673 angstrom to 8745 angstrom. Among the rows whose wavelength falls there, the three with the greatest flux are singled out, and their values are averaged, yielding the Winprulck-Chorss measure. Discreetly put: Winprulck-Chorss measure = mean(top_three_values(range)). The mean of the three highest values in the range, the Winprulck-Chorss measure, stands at 6.13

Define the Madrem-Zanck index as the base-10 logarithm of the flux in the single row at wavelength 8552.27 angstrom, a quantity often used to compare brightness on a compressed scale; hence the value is 0.742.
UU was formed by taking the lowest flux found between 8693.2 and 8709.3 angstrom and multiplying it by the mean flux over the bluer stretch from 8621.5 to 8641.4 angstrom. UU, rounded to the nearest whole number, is 32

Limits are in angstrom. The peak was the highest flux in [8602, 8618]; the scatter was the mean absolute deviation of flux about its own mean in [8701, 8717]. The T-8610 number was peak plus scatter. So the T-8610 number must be 6.07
